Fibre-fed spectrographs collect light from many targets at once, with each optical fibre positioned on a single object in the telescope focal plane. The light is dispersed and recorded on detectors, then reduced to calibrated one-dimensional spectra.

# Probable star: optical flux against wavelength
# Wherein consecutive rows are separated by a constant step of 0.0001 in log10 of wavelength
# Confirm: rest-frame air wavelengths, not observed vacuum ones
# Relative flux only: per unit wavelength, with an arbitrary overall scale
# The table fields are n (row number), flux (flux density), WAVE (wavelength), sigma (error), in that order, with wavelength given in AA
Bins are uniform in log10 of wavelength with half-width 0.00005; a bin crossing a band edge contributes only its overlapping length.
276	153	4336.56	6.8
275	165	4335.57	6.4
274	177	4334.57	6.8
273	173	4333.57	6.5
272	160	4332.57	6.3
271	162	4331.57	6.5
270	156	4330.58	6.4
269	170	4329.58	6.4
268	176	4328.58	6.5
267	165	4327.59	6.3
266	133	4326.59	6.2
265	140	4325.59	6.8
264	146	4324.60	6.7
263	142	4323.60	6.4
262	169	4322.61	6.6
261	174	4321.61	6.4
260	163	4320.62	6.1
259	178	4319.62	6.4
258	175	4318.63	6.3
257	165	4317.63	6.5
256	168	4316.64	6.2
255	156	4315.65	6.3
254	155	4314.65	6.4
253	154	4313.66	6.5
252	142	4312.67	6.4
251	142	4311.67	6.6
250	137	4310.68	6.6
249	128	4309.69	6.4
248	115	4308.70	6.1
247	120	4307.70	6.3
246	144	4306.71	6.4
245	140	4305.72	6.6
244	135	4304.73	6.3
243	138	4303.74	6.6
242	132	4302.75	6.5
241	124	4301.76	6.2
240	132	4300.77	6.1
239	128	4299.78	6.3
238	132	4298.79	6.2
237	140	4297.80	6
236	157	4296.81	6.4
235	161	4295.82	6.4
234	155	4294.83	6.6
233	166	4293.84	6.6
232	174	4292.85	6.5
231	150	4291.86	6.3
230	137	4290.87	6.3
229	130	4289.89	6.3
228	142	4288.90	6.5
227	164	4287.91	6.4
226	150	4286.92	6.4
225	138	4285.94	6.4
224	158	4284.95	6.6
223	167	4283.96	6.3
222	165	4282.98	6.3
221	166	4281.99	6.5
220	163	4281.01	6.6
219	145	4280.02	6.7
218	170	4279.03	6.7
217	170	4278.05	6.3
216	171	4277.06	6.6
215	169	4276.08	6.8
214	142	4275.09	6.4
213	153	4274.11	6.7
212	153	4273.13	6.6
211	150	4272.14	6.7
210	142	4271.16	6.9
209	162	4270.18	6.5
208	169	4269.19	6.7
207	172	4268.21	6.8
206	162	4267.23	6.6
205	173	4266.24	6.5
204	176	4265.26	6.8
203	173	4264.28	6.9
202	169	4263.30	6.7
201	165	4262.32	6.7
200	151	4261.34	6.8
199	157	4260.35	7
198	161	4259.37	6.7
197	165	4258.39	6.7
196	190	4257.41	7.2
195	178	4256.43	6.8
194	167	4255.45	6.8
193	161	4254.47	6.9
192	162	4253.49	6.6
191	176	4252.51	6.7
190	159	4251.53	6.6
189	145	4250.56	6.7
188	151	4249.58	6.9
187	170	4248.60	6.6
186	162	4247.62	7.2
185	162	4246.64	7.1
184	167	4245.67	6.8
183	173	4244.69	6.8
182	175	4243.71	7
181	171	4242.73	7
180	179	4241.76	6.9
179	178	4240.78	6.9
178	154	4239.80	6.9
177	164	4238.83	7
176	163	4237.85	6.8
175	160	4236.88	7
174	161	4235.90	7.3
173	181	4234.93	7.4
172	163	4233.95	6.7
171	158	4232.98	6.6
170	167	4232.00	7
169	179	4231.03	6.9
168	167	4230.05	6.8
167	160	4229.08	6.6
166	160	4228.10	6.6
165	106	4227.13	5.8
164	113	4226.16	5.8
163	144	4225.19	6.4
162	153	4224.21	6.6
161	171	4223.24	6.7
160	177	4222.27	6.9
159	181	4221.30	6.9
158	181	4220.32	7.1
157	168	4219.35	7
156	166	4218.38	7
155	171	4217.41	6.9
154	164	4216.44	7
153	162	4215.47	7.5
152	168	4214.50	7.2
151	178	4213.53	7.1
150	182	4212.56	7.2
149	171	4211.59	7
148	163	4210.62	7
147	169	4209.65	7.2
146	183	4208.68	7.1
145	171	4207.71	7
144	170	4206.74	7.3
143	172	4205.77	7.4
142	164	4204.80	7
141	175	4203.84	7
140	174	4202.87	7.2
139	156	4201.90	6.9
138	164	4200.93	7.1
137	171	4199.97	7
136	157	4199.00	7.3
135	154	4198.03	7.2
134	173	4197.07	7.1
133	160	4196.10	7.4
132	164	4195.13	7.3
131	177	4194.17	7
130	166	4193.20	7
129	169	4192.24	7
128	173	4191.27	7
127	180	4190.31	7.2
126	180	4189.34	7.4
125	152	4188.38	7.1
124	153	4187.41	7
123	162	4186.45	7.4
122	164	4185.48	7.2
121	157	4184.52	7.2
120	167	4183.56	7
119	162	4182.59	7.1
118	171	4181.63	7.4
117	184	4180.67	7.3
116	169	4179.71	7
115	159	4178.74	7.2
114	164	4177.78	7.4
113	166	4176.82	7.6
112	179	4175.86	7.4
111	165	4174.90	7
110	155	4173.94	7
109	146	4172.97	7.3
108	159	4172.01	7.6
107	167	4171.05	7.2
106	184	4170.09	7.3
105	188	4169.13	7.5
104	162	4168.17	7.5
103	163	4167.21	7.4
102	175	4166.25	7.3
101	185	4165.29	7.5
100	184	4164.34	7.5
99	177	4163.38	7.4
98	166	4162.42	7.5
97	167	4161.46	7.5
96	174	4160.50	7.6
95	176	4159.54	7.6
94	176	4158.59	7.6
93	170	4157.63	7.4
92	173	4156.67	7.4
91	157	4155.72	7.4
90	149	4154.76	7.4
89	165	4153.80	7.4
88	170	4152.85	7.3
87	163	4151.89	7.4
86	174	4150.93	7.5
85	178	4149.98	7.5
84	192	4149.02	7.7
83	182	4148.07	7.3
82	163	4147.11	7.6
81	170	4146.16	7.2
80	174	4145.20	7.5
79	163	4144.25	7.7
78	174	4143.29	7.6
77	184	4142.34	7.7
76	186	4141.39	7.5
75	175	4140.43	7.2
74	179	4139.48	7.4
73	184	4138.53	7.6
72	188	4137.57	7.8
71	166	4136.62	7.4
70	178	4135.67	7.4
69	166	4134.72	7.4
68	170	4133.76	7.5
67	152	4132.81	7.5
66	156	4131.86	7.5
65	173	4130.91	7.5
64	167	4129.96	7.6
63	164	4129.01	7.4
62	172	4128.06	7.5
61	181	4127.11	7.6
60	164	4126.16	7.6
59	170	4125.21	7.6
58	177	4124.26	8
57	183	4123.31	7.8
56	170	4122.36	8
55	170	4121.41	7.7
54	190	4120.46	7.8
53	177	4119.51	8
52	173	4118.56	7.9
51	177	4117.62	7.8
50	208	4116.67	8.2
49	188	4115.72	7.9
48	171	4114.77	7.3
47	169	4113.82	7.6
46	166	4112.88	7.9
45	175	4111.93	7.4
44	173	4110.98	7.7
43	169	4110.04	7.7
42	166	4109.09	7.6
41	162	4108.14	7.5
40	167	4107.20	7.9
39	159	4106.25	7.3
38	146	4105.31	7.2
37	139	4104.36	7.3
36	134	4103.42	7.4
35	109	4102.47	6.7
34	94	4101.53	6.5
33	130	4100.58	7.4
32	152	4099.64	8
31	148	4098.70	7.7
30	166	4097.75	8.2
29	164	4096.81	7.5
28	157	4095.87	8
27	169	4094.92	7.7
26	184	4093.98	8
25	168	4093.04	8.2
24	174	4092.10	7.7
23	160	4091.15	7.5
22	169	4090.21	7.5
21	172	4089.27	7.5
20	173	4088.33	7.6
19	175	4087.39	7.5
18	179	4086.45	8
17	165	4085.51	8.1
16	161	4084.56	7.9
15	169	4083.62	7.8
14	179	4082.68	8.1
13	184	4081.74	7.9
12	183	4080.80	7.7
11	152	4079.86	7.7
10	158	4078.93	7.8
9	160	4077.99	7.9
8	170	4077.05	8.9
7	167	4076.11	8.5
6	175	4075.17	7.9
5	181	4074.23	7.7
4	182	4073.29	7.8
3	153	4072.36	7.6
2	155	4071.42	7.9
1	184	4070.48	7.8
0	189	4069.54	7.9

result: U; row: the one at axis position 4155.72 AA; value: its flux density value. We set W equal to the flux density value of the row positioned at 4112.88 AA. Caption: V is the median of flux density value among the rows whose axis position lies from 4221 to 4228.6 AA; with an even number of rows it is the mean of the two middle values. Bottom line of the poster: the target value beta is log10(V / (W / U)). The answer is 2.17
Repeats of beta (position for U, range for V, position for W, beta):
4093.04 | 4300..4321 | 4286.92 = 2.20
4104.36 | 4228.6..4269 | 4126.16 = 2.15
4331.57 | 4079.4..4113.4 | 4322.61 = 2.20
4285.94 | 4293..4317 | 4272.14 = 2.11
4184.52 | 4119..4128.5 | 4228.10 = 2.23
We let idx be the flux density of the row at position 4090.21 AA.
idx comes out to 169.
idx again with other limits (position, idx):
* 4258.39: 165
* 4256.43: 178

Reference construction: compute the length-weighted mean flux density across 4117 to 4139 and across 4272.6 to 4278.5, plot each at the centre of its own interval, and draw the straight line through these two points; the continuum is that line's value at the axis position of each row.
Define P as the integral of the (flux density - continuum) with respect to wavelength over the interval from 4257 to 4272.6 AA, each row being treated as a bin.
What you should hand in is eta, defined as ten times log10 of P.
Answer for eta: 18.3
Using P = 67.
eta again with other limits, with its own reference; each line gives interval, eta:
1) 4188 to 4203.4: 7.4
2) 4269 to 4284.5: 6.6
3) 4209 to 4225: 19.2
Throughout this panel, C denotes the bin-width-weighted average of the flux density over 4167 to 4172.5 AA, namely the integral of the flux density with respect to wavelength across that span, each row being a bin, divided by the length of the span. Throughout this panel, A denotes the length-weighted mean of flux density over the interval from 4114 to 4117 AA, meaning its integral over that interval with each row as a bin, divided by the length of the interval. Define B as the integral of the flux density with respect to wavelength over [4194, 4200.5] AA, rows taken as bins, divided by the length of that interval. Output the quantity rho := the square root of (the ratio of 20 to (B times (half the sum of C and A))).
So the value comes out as 0.0261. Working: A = 186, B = 165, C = 171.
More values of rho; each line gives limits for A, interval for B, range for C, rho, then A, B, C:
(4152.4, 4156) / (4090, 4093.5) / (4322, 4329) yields 0.0276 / 160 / 167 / 153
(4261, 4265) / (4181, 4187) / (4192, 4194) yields 0.0270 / 166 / 164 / 169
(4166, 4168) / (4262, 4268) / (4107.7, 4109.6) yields 0.0267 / 167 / 170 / 163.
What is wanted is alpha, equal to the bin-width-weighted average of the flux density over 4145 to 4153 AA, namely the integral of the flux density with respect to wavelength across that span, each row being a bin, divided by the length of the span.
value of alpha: 174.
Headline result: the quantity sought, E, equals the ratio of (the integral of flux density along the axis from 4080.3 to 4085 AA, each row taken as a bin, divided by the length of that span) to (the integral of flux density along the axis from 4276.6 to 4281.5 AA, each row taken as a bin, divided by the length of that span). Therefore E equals 1.07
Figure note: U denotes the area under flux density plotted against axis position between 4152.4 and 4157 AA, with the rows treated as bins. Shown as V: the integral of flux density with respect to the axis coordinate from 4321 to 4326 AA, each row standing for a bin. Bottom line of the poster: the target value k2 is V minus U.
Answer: 26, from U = 748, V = 774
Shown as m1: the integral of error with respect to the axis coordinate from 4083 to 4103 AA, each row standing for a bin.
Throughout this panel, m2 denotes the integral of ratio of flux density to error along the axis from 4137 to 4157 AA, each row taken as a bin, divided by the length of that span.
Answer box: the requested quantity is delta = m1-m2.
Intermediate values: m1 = 153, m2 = 23.2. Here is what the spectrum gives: 130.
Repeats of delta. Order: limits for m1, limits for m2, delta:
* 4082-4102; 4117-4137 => 132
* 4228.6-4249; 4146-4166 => 118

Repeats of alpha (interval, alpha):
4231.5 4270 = 166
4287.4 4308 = 143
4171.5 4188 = 164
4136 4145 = 178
